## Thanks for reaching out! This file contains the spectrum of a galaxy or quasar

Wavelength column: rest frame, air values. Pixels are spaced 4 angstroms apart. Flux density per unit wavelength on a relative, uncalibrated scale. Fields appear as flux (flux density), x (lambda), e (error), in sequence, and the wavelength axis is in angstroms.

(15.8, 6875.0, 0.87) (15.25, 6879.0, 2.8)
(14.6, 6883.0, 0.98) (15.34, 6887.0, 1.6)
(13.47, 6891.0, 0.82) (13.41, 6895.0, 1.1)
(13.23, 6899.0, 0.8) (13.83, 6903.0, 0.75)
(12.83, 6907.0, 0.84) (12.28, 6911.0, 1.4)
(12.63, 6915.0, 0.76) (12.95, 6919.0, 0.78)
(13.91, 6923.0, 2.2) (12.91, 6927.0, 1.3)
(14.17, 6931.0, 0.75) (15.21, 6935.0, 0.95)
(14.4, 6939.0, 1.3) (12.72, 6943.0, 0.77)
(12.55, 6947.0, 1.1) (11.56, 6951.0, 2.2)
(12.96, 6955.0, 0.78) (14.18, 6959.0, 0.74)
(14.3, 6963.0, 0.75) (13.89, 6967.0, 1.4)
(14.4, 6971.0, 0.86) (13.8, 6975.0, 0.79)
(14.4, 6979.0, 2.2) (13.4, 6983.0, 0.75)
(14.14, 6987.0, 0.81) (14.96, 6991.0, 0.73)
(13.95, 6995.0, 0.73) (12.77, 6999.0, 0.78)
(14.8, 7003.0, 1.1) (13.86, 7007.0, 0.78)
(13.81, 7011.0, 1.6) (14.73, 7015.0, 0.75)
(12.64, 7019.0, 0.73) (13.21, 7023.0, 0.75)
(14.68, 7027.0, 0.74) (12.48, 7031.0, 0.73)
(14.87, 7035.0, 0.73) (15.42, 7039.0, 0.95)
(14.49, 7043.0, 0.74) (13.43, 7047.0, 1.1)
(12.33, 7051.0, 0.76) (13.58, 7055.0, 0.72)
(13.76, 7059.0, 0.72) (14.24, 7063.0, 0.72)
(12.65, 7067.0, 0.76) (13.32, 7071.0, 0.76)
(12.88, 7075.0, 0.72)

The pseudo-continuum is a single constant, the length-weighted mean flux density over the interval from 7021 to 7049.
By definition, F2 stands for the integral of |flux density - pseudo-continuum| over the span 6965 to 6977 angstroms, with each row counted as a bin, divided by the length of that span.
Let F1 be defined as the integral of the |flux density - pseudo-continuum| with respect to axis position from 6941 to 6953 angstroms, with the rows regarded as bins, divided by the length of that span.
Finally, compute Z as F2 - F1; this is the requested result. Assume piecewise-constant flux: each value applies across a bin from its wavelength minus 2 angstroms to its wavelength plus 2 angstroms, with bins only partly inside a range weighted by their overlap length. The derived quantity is -1.54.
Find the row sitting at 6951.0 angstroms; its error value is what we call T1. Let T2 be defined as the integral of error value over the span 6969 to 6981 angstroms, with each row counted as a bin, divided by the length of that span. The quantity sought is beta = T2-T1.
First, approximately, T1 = 2.2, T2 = 1.3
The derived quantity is -0.9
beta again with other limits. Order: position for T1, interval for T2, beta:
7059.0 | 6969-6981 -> 0.6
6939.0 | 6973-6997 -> -0.3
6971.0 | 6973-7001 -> 0.1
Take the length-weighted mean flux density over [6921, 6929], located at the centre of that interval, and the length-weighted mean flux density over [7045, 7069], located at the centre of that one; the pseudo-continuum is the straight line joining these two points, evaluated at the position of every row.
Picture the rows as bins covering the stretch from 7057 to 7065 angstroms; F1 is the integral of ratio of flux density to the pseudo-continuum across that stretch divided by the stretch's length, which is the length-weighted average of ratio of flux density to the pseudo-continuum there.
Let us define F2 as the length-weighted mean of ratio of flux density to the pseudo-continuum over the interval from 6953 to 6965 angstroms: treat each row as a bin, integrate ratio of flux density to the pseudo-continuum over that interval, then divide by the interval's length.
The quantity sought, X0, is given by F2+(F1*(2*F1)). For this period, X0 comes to 3.2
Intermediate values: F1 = 1.050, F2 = 1.03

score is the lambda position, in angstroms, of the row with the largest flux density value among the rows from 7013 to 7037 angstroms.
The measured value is 7035.0 angstroms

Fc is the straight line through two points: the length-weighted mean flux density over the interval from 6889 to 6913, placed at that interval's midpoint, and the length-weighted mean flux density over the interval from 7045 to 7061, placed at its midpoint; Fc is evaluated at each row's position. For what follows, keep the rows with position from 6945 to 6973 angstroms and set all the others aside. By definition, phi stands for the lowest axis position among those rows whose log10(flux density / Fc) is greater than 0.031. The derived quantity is 6963.0 angstroms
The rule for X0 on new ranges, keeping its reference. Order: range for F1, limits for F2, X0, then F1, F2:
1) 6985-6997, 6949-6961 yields 3.3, 1.073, 0.96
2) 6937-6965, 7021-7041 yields 3.0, 0.988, 1.06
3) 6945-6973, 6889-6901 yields 3.0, 1.001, 1.00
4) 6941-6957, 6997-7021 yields 2.8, 0.929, 1.03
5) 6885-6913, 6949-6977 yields 3.0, 1.004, 1.01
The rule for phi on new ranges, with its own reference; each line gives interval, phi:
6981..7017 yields 6991.0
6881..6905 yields 6883.0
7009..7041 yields 7015.0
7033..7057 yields 7035.0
